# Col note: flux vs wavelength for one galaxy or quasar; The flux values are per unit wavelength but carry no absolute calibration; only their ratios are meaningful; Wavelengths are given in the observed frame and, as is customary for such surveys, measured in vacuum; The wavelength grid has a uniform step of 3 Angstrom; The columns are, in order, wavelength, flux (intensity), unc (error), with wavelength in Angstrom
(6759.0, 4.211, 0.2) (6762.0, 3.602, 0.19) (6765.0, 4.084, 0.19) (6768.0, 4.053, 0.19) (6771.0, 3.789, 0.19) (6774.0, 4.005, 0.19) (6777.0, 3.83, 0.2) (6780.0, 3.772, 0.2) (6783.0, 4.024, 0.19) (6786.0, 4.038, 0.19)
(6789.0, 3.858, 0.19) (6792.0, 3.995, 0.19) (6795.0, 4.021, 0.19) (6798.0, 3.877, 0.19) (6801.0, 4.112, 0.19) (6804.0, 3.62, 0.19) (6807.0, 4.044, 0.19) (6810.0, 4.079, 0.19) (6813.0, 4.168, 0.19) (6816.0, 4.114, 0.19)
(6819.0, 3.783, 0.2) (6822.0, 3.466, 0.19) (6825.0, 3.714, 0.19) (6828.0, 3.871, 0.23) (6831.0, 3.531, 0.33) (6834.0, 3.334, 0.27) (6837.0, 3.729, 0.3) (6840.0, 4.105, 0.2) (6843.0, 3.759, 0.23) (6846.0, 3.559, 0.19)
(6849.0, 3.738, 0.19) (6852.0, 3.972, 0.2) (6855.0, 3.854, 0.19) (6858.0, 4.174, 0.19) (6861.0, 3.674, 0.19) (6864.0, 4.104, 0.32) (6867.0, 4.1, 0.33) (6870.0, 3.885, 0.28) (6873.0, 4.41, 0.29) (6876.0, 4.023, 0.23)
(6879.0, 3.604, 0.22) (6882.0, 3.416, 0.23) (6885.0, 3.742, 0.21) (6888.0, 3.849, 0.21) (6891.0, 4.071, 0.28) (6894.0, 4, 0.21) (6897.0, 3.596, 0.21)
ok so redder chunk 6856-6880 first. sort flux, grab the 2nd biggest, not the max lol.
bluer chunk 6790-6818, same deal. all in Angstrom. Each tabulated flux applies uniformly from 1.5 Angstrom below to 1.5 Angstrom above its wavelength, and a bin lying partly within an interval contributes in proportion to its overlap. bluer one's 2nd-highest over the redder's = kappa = 0.99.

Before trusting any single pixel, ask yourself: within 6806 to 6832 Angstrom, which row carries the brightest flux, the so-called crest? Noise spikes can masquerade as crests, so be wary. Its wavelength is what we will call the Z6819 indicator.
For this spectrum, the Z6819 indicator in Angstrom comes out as 6813.0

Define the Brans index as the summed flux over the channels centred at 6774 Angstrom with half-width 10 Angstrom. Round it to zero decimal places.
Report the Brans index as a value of 28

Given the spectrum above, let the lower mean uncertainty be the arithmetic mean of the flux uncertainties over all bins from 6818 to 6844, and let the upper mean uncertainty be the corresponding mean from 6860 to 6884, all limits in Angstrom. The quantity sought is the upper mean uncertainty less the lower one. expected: 0.023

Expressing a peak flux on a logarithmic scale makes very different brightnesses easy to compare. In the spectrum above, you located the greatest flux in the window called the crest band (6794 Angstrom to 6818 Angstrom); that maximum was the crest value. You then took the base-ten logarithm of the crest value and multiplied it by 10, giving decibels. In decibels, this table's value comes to 6.20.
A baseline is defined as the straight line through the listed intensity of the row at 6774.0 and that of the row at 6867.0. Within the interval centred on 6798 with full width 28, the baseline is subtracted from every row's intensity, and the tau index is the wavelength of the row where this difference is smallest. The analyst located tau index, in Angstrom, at 6804.0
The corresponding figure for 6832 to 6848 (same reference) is 6834.0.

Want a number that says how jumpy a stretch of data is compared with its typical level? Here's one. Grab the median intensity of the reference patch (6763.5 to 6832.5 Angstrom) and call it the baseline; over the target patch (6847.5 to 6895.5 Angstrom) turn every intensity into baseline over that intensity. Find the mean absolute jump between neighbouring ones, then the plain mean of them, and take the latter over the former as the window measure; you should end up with 14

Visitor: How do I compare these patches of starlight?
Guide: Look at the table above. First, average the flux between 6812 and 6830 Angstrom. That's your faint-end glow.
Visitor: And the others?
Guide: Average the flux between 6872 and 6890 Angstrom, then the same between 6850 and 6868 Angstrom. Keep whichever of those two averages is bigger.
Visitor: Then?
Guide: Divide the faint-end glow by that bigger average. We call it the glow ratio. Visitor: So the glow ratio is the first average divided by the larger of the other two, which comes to 0.97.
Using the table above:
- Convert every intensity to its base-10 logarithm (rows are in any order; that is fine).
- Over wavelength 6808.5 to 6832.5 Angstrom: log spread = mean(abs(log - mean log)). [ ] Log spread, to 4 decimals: 0.0246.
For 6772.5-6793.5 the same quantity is 0.0106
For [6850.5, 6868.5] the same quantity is 0.0161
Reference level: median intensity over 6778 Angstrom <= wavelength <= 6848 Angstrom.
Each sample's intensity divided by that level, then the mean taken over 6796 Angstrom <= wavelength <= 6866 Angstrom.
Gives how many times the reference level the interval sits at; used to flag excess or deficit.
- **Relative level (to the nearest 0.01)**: 0.99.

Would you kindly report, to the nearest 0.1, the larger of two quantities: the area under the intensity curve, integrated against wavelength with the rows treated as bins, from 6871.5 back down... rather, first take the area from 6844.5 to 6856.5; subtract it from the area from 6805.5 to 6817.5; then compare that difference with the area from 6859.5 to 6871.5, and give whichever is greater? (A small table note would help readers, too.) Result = 47.3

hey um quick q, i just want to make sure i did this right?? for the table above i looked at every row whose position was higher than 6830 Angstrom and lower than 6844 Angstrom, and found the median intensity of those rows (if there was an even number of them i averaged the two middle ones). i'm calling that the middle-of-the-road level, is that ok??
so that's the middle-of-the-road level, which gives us 3.7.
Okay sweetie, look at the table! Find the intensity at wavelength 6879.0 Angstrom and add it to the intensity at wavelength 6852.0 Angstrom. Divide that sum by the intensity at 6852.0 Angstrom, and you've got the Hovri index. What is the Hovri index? 1.91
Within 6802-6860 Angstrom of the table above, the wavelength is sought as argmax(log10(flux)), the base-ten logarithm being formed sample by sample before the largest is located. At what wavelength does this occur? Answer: 6858.0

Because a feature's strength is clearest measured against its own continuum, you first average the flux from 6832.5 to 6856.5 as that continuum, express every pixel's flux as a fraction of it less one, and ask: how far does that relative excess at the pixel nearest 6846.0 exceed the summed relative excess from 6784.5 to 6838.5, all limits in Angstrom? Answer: -0.52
